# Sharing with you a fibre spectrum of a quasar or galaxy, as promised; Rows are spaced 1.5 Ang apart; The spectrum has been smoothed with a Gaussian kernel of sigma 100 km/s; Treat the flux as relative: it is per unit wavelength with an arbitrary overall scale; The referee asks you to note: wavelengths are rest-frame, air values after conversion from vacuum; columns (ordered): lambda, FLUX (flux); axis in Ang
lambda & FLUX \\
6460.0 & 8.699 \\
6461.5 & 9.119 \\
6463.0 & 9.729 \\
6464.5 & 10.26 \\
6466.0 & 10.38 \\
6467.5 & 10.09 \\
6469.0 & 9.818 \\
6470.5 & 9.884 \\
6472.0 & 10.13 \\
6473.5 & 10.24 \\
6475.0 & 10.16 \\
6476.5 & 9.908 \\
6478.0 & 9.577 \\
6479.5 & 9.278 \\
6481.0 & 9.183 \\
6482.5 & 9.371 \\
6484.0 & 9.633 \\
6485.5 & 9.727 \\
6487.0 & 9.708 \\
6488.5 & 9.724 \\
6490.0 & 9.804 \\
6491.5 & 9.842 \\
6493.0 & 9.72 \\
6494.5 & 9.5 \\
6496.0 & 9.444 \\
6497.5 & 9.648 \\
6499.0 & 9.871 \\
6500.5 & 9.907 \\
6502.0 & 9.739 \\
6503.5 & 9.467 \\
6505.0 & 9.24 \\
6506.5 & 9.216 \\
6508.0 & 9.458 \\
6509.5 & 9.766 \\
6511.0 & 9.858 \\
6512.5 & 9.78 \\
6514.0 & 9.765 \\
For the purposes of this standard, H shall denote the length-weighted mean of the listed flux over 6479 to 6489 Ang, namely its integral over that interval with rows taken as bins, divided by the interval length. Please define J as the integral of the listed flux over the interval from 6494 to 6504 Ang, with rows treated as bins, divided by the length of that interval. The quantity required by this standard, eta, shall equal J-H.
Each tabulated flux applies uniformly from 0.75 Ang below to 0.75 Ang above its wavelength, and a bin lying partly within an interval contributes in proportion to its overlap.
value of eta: 0.14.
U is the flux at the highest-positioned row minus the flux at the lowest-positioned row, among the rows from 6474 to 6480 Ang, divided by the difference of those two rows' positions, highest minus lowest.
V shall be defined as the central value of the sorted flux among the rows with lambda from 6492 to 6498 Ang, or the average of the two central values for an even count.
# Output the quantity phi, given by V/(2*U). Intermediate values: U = -0.20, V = 9.6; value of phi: -24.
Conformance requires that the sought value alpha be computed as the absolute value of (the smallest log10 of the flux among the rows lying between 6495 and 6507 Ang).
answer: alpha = 0.965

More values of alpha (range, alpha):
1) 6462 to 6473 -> 0.988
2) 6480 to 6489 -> 0.963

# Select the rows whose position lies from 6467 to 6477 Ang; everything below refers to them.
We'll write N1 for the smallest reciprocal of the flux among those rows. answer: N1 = 0.098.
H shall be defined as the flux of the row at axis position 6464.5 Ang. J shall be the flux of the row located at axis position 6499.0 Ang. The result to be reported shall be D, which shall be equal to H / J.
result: 1.04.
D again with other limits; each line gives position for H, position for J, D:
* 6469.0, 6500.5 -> 0.99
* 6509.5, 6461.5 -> 1.07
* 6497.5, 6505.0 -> 1.04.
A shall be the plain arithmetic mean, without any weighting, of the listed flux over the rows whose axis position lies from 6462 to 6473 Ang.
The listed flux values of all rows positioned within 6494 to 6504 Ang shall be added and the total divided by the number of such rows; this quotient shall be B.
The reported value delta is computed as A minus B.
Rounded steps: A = 10.0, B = 9.7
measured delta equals 0.39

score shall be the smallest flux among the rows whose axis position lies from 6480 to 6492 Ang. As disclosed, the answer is 9.183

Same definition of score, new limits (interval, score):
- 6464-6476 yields 9.818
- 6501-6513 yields 9.216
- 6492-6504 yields 9.444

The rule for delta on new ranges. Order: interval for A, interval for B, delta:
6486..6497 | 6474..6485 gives 0.09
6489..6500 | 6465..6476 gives -0.41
